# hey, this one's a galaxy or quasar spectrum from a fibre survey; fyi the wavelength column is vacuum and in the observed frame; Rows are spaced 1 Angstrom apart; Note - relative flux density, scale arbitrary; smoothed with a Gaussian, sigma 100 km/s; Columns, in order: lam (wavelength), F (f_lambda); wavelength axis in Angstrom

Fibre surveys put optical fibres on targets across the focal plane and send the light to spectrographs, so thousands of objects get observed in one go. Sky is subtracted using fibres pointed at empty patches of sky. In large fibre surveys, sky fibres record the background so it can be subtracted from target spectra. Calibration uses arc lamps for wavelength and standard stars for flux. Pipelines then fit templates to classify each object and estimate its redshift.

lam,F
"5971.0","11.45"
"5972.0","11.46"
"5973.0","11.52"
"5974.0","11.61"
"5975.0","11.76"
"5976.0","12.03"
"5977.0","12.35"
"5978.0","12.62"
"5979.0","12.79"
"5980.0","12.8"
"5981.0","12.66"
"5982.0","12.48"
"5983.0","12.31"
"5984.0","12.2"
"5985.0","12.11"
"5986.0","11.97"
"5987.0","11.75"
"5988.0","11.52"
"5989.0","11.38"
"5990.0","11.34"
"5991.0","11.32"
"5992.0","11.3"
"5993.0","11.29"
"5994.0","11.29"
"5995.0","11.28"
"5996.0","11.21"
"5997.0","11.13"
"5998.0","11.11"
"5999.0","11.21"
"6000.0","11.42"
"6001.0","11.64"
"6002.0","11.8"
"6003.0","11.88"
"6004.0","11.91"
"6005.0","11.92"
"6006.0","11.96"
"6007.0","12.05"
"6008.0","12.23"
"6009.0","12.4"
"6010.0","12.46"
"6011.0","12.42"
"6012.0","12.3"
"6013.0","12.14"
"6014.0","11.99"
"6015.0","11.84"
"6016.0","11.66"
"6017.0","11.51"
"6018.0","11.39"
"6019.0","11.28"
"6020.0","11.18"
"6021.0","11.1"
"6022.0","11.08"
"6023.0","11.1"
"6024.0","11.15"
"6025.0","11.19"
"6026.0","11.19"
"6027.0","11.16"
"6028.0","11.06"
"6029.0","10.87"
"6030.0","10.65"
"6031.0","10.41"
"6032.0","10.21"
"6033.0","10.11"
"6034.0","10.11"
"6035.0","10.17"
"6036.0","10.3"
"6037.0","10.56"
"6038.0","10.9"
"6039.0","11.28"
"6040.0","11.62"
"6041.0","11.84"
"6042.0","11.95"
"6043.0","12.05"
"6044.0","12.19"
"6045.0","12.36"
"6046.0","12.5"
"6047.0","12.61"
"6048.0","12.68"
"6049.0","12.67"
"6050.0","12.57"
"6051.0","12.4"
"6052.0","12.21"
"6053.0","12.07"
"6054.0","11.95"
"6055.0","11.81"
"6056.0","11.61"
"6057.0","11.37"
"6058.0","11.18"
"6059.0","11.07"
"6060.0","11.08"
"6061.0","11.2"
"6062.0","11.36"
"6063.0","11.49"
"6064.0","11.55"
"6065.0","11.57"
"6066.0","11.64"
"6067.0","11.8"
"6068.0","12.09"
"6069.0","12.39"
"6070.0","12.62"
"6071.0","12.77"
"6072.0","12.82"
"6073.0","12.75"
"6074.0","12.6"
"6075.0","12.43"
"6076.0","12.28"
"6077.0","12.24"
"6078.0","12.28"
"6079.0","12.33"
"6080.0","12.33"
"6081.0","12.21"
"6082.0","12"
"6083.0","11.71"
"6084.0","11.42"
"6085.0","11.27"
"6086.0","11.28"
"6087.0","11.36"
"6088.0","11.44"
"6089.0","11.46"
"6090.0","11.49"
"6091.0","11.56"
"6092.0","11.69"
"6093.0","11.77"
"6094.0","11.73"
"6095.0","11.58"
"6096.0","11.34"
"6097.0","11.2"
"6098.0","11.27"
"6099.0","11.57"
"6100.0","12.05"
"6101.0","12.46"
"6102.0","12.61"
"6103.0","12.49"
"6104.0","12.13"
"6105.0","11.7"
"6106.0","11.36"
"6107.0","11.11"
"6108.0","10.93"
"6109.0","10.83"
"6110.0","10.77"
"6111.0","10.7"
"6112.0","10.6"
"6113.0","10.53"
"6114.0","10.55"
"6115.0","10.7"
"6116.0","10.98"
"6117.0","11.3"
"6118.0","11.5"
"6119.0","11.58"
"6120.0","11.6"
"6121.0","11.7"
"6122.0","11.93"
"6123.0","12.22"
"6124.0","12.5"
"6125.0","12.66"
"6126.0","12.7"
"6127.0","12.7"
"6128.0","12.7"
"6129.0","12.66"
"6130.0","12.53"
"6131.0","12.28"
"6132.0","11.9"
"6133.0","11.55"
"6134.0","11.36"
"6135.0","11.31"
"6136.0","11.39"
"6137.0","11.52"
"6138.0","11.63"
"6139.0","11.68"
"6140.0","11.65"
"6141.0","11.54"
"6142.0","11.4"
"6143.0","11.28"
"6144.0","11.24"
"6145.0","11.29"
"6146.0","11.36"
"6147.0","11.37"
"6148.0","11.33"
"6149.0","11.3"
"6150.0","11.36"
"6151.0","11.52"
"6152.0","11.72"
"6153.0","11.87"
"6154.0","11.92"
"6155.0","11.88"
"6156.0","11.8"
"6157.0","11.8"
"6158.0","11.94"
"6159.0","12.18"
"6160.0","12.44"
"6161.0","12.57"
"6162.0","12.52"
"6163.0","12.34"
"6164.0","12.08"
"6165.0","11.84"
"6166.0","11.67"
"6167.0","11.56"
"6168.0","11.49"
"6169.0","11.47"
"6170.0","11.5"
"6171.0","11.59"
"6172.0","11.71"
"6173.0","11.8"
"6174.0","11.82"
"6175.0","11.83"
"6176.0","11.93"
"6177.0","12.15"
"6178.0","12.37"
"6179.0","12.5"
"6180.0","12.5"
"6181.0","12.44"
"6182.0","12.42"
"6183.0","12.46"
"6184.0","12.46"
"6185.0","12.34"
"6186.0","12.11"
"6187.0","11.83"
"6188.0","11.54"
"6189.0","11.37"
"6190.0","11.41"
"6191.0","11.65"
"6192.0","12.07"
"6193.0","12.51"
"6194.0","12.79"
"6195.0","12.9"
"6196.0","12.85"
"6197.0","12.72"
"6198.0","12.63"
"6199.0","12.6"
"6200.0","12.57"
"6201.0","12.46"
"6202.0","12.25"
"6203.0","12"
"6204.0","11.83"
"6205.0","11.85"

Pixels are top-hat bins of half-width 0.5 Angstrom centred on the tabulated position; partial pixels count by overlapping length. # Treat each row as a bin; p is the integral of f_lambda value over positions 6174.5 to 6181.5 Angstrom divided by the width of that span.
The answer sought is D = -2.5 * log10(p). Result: -2.72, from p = 12.2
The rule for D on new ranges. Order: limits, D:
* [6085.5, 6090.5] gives -2.64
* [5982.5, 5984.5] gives -2.72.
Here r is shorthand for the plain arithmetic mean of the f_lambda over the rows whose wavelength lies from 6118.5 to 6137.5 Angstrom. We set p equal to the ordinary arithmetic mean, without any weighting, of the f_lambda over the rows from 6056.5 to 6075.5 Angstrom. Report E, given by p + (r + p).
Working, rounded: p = 11.9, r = 12.0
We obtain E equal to 35.8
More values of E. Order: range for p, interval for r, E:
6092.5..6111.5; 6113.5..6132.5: 35.0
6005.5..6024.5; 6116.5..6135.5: 35.5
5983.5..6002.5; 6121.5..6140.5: 35.0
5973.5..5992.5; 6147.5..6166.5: 35.9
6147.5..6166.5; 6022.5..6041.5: 34.6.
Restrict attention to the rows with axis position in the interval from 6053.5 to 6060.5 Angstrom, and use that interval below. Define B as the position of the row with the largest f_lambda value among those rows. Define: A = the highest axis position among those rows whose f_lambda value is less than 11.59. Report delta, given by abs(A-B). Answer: 6 Angstrom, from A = 6060.0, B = 6054.0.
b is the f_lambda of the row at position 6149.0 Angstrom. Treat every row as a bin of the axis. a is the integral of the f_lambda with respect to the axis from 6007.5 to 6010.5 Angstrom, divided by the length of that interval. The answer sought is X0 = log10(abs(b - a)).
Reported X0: 0.03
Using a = 12.4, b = 11.3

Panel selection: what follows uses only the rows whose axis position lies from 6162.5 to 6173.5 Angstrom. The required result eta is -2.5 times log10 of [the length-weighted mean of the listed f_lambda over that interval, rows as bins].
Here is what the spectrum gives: -2.67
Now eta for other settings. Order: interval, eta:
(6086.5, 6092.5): -2.65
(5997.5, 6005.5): -2.66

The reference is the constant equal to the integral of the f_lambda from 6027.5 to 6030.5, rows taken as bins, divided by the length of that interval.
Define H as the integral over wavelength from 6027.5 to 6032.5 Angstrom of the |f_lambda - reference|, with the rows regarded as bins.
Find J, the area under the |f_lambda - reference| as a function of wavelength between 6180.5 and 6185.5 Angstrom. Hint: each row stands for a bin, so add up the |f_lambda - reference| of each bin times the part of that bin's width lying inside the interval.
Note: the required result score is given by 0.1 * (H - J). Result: -0.63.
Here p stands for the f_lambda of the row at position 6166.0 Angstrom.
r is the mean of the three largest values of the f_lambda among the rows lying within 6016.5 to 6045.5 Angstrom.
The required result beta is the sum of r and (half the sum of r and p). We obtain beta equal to 24.1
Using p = 11.67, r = 12.2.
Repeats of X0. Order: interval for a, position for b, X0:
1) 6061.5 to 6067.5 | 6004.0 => -0.47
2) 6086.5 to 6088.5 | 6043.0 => -0.19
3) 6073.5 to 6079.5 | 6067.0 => -0.25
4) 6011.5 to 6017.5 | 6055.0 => -1.01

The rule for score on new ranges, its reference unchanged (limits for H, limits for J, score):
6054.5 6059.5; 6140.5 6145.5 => 0.03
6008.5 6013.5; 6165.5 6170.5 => 0.40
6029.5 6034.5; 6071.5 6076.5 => -0.58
